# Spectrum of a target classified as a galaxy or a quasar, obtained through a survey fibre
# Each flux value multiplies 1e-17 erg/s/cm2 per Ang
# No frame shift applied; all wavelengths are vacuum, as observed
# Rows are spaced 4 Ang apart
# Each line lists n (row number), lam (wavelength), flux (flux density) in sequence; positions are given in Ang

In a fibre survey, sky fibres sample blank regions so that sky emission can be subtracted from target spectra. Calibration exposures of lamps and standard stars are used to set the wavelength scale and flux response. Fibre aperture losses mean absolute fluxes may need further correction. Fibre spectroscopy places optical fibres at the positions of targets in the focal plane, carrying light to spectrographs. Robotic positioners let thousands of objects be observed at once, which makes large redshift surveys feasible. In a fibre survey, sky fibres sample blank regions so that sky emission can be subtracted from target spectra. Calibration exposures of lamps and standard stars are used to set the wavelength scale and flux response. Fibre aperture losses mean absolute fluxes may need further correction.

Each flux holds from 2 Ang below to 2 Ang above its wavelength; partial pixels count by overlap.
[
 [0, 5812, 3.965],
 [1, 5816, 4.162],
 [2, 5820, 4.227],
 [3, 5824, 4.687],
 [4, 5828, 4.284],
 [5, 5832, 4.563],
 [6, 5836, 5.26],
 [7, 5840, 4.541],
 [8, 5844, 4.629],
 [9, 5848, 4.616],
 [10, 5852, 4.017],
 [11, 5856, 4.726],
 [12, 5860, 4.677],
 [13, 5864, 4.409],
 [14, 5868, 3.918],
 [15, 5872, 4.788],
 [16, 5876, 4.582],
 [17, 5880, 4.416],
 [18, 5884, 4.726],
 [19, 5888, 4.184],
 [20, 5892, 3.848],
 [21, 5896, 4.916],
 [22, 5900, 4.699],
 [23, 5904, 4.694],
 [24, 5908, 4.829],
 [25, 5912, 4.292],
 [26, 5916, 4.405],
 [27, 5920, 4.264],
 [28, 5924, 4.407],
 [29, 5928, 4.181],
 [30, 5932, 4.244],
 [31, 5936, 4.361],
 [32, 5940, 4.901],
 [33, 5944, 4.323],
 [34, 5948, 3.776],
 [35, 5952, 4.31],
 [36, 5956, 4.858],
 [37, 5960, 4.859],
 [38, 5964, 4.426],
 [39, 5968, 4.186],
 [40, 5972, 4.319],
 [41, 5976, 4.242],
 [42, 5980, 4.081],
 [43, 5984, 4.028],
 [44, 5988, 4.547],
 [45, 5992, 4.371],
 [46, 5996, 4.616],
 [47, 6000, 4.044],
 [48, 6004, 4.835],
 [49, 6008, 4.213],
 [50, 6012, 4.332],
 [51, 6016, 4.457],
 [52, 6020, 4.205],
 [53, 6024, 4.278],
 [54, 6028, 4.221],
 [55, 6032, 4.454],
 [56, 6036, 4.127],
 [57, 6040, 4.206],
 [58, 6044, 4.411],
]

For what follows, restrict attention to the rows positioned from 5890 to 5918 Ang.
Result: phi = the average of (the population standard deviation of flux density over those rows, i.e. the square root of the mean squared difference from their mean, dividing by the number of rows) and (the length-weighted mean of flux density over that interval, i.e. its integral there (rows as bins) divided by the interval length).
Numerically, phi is 2.44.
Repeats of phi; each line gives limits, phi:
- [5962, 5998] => 2.25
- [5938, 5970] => 2.41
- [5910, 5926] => 2.20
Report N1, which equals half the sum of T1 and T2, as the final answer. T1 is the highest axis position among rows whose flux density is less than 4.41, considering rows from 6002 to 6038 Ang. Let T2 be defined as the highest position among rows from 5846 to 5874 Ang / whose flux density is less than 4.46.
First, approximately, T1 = 6036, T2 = 5868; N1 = 5952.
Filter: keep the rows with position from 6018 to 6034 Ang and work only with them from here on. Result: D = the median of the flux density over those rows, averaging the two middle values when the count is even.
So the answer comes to 4.25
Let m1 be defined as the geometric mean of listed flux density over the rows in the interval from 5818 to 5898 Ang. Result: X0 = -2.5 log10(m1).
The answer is -1.63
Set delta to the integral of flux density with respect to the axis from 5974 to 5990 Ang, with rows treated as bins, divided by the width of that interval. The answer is 4.22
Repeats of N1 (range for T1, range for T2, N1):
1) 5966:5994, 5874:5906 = 5942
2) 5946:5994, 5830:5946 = 5968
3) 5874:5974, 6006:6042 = 6006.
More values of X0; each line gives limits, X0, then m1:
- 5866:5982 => -1.61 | 4.40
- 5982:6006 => -1.61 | 4.40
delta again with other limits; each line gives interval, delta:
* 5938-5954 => 4.33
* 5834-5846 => 4.81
